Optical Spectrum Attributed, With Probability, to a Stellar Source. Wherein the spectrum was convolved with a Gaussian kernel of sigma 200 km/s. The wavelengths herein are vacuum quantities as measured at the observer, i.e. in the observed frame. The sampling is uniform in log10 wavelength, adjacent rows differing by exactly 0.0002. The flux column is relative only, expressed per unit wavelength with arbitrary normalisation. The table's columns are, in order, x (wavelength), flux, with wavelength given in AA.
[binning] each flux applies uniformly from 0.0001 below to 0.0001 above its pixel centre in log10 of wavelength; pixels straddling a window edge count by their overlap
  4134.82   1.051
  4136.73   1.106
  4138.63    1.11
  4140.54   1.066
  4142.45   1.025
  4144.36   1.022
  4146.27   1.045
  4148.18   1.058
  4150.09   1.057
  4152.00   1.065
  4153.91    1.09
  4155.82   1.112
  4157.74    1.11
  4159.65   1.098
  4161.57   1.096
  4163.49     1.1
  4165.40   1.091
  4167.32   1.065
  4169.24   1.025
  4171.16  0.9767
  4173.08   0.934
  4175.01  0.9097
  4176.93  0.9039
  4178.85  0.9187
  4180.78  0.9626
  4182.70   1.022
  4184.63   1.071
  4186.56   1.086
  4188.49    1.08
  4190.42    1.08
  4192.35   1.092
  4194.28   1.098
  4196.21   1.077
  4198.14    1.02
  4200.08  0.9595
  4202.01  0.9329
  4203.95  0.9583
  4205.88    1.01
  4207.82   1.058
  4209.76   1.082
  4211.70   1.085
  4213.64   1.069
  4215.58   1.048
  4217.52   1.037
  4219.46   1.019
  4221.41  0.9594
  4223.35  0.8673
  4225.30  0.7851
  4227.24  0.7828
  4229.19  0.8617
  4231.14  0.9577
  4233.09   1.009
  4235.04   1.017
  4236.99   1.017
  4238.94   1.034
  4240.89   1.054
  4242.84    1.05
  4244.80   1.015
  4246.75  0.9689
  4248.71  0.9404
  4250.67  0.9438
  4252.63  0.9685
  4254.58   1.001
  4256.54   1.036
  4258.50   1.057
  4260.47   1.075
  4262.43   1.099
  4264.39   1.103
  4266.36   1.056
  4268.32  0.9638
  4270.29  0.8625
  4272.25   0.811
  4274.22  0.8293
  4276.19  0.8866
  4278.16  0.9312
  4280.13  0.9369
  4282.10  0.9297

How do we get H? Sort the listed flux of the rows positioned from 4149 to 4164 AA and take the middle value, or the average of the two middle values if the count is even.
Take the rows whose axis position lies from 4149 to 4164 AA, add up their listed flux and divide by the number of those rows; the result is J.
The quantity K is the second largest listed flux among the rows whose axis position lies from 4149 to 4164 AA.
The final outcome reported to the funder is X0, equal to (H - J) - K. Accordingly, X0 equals -1.10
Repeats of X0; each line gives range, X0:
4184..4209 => -1.06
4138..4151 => -1.06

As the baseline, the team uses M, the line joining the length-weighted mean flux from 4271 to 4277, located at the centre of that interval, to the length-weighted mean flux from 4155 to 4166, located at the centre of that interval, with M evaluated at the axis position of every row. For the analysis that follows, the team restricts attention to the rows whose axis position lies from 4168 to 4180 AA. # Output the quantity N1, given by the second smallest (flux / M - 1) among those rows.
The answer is -0.15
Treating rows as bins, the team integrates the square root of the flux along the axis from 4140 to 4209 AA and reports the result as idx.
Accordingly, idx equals 70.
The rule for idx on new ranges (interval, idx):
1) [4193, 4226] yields 33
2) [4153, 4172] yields 20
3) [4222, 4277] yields 54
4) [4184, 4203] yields 19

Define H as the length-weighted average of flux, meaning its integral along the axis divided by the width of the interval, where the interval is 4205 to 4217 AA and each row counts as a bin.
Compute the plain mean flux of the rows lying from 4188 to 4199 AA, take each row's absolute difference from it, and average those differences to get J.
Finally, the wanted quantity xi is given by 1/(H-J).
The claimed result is 0.96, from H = 1.06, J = 0.018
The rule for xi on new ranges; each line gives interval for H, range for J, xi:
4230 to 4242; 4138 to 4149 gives 1.01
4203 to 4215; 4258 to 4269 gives 0.99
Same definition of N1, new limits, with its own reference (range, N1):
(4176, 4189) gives -0.13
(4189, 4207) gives -0.05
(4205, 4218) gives 0.06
